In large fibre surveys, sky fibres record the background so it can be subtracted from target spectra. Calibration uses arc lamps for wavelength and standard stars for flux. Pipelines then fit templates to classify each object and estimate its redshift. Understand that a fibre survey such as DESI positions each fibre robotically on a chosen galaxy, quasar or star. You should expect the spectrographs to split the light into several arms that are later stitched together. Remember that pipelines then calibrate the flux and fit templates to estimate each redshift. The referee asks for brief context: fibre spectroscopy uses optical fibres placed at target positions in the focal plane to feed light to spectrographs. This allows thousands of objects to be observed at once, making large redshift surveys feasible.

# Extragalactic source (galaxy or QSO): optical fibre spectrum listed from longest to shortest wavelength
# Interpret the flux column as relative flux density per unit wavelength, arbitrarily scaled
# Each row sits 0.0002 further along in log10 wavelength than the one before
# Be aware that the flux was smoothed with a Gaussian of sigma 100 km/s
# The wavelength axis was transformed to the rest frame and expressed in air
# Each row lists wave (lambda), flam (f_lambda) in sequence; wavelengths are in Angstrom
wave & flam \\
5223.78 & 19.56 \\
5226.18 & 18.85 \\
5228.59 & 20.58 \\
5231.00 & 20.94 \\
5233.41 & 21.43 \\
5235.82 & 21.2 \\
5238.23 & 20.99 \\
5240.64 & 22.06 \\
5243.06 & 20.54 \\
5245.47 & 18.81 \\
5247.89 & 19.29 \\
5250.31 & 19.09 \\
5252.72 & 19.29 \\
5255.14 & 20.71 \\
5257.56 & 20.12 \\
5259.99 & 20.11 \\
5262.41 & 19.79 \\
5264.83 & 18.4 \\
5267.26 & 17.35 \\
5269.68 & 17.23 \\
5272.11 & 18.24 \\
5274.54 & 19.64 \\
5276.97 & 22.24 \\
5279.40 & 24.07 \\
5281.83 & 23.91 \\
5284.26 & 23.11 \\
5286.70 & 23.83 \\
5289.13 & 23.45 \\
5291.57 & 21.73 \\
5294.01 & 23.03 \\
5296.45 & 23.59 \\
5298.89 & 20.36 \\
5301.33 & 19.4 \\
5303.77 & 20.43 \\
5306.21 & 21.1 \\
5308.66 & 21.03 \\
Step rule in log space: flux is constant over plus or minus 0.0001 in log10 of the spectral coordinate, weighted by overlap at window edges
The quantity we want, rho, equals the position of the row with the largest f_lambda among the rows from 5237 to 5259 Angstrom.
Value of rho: 5240.64 Angstrom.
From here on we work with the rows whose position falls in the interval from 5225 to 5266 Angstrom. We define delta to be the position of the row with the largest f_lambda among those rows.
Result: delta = 5240.64 Angstrom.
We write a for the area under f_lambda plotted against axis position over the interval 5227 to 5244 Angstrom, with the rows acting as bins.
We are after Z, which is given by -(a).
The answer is -358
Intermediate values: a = 358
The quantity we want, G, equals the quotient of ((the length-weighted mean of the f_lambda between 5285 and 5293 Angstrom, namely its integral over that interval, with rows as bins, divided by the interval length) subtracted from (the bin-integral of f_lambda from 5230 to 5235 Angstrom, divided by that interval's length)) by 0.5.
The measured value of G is -3.6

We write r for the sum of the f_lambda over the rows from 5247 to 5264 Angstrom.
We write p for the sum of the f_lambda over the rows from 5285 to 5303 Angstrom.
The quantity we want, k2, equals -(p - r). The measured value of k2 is -17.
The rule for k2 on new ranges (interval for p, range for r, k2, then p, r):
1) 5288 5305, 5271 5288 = 3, 152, 155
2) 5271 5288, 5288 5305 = -3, 155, 152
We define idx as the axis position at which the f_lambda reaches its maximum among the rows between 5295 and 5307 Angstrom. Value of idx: 5296.45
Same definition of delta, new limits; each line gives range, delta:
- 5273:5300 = 5279.40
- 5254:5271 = 5255.14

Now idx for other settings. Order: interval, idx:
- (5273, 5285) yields 5279.40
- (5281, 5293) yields 5281.83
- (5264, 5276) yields 5274.54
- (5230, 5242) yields 5240.64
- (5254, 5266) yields 5255.14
